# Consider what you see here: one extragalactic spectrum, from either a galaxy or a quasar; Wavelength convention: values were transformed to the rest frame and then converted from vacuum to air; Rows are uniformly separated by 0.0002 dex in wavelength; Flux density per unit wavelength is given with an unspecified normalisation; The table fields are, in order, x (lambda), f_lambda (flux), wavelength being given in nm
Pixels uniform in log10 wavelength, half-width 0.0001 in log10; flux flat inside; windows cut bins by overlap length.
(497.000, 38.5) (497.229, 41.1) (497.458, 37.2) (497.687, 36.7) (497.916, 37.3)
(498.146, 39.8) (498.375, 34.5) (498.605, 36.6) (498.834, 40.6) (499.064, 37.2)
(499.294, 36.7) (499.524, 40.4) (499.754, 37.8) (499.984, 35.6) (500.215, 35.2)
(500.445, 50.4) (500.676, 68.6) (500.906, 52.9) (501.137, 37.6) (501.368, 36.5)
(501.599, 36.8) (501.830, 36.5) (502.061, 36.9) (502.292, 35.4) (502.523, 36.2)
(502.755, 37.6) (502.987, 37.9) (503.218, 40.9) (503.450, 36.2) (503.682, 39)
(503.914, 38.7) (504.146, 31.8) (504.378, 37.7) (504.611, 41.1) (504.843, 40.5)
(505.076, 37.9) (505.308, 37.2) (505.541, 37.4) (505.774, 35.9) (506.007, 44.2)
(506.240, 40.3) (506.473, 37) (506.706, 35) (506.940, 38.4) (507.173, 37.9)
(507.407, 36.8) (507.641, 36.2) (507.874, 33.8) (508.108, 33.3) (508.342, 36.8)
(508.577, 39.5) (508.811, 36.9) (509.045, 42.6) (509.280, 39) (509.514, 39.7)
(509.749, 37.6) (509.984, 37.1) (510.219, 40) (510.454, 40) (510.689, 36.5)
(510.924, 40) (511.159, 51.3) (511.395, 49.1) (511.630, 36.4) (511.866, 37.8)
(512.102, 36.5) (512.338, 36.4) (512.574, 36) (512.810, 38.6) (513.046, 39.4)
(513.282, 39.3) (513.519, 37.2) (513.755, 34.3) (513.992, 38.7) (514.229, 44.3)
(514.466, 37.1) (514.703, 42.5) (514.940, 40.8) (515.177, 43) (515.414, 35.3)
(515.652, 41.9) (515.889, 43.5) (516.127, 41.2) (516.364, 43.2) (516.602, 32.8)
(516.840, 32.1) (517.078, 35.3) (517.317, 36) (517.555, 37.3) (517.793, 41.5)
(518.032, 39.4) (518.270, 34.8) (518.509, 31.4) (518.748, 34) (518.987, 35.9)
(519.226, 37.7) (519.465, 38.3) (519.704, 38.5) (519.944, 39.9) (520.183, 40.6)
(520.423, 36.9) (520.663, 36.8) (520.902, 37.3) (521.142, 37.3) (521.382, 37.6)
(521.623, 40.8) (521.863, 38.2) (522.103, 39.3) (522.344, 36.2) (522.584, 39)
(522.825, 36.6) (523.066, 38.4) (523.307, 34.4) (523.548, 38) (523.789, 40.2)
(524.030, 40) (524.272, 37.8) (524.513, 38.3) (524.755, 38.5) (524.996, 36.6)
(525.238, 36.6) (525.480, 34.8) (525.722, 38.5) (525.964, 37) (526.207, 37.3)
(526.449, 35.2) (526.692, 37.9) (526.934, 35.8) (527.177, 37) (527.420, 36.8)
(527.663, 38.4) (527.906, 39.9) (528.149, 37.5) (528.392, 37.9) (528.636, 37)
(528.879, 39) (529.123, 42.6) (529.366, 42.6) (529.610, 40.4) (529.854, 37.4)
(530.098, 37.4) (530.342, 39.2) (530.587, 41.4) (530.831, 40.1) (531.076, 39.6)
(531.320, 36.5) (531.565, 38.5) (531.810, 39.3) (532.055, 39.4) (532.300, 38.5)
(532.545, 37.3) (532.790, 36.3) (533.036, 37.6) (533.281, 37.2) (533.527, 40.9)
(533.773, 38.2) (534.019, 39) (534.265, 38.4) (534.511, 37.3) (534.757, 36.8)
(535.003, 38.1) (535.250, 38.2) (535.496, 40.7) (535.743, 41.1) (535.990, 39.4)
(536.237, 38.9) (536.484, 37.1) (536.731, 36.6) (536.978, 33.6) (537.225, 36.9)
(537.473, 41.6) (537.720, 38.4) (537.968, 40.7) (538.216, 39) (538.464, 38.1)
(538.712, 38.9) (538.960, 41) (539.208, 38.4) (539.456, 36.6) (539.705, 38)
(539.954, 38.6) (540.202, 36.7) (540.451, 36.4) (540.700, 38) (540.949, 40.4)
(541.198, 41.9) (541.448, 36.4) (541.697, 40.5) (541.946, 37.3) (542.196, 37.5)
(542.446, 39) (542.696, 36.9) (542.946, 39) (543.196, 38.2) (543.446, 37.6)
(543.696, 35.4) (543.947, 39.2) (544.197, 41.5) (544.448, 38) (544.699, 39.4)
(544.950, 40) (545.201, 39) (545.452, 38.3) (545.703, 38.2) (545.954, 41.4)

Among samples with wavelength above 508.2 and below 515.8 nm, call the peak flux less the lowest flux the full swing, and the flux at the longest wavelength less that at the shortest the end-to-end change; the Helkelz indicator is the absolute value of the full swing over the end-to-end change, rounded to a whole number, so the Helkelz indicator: 3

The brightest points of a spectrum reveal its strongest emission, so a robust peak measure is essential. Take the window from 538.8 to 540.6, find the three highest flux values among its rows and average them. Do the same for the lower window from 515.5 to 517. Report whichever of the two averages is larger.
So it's 42.9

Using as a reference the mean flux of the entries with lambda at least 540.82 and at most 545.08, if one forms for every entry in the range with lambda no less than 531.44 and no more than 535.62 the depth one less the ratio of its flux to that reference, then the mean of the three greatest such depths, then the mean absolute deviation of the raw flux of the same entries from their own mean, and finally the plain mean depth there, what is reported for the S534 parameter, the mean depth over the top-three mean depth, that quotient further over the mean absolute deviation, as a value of 0.21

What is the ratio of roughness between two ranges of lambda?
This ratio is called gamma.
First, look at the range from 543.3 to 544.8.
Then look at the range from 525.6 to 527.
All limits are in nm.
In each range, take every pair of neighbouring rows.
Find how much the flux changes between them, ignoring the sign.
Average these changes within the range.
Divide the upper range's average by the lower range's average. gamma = 1.52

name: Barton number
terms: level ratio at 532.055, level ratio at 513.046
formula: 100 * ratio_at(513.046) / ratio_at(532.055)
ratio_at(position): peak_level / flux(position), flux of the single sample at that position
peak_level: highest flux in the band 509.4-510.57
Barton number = 100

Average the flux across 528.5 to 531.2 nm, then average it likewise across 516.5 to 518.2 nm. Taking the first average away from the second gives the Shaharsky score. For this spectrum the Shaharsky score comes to -3.4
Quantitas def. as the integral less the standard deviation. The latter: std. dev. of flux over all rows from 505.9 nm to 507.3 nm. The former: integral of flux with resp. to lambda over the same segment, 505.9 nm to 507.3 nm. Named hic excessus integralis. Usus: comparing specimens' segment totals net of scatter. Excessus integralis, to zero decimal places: 51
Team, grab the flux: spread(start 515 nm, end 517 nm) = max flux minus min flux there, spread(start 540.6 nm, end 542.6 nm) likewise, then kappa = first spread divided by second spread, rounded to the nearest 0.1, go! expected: 2.1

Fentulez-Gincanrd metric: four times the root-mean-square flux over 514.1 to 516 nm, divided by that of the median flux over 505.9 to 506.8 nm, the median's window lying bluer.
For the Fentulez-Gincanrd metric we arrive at 4.26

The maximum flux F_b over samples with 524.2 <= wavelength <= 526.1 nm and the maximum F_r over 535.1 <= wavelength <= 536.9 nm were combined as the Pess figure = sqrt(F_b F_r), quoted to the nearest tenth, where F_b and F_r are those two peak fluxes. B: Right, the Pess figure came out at 39.8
